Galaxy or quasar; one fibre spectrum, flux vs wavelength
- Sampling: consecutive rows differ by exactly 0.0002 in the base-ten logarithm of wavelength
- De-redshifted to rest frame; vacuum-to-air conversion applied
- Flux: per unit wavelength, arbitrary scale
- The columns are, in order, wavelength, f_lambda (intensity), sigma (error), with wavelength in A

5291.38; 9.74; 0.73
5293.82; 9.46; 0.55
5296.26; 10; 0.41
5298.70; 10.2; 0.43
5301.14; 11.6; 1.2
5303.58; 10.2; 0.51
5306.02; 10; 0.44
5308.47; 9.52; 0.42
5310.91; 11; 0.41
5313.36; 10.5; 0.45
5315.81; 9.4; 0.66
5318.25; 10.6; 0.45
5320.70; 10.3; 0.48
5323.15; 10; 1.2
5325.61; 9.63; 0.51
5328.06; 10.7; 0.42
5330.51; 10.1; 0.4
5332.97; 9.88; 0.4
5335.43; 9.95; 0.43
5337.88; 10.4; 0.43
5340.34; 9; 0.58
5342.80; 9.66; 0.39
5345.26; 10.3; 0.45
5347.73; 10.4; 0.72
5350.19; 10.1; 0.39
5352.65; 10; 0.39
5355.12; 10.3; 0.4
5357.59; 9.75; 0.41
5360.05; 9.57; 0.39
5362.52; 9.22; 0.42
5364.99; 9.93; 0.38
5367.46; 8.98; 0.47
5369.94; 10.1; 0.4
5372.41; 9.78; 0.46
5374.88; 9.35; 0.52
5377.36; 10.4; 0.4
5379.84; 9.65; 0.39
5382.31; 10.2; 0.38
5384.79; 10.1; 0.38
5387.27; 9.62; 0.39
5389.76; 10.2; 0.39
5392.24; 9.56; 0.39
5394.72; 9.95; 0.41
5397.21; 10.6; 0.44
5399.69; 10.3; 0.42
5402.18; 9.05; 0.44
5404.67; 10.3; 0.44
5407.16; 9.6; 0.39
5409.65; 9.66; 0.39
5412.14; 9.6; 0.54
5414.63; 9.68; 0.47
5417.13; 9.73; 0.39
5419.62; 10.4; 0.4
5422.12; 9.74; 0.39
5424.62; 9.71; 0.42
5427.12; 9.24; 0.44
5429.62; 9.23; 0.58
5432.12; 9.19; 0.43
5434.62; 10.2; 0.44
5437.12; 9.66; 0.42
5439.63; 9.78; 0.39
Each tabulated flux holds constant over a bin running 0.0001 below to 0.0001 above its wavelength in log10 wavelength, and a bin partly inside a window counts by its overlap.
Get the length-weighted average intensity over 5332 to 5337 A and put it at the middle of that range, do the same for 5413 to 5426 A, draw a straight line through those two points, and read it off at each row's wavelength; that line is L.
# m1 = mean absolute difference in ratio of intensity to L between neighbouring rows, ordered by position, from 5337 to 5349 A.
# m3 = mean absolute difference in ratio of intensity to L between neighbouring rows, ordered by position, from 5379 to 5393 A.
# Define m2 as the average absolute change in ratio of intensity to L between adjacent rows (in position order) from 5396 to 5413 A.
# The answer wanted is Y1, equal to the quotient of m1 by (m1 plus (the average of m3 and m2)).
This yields 0.57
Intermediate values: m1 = 0.071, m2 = 0.061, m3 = 0.047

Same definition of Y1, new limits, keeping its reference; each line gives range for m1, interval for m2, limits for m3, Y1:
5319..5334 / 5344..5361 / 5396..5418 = 0.58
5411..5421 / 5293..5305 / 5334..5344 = 0.24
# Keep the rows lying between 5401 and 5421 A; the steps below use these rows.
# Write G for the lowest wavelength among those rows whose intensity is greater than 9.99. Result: 5404.67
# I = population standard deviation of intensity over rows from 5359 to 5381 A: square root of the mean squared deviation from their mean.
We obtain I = 0.420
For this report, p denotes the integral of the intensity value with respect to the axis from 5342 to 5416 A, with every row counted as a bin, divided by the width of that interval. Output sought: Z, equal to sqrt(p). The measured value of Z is 3.14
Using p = 9.9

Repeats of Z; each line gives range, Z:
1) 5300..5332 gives 3.20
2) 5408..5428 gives 3.12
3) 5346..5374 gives 3.14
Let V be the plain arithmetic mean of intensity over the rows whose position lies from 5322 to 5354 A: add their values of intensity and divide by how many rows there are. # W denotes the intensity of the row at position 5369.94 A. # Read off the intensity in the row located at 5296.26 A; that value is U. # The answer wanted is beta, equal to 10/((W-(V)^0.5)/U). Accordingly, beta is 14.4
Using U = 10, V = 10.0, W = 10.1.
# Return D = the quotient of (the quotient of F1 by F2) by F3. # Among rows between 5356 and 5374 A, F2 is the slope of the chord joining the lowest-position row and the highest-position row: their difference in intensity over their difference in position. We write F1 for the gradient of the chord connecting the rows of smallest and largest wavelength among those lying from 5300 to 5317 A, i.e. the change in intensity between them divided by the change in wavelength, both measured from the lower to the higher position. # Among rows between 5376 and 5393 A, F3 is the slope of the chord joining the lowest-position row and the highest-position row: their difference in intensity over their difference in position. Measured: 1312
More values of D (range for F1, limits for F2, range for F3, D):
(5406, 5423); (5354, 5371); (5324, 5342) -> 16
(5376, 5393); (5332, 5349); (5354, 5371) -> 119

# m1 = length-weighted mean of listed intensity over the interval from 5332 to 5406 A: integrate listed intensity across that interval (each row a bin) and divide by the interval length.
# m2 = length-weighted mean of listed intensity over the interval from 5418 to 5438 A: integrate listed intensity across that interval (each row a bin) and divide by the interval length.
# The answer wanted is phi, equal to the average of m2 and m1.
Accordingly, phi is 9.8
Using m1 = 9.9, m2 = 9.7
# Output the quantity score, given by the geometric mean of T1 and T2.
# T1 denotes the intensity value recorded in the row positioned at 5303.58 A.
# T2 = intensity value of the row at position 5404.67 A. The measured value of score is 10.2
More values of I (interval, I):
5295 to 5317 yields 0.652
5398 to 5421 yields 0.414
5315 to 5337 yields 0.398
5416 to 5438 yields 0.399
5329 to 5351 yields 0.416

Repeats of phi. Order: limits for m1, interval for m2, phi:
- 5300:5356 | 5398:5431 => 9.9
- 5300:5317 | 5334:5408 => 10.1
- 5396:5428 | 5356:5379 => 9.8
